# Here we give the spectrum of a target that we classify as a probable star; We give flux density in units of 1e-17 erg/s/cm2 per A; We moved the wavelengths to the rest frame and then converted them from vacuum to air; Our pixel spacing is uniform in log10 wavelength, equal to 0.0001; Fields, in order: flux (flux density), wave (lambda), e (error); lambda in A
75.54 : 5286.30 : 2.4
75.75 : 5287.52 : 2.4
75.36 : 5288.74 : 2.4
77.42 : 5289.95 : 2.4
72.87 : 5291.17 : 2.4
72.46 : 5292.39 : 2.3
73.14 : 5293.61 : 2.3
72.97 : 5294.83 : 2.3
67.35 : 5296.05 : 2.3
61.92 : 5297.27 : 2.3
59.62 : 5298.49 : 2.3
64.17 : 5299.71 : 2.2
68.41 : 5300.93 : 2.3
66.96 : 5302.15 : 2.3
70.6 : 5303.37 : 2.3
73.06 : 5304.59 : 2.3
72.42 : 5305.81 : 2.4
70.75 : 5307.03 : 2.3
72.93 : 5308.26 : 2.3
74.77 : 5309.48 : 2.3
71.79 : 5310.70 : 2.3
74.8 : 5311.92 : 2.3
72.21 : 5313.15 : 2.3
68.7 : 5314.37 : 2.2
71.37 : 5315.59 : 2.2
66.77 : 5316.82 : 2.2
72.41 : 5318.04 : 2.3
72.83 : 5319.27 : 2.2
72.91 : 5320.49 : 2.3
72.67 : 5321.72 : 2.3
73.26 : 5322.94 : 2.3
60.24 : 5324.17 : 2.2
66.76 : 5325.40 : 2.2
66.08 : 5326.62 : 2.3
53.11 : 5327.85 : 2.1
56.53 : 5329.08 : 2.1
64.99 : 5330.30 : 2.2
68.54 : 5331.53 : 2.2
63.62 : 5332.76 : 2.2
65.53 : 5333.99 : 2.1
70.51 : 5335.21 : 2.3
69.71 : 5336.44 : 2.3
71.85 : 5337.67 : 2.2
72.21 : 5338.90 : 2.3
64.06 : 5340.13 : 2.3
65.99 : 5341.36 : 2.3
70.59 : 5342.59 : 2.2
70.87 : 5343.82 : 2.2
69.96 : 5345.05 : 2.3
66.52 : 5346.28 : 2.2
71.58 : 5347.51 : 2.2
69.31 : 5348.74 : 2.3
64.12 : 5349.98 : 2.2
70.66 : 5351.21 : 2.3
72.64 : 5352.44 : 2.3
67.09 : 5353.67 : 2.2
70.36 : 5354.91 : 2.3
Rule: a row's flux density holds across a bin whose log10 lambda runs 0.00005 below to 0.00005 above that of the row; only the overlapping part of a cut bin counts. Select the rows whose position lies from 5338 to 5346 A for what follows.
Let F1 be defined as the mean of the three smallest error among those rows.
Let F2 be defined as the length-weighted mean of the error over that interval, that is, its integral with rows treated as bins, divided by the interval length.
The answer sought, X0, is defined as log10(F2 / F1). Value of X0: 0.005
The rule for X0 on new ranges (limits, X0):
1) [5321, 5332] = 0.016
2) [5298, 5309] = 0.006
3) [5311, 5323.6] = 0.012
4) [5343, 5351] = 0.007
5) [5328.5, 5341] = 0.018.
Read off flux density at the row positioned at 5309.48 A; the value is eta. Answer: 74.77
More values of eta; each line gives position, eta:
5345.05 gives 69.96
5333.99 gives 65.53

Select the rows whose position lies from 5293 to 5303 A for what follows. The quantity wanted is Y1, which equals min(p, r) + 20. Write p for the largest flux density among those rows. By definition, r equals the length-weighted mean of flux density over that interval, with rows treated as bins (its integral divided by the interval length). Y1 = 87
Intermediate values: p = 73.14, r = 67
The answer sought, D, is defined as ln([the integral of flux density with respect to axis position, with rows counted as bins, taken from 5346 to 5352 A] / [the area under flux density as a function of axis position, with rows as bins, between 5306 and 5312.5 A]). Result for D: -0.14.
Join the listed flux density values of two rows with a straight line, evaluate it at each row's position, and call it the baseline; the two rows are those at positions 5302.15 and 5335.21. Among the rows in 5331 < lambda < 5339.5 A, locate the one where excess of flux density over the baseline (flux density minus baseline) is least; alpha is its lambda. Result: 5332.76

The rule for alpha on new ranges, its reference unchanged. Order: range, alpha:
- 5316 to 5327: 5324.17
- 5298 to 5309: 5298.49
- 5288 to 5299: 5298.49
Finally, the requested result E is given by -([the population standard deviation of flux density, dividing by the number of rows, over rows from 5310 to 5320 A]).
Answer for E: -2.3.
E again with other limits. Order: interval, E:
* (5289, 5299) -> -5.8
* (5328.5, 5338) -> -4.6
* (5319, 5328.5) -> -6.9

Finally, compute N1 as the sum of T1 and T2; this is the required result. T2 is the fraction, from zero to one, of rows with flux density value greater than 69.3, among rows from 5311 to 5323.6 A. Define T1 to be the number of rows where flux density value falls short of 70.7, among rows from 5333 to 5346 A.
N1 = 7.8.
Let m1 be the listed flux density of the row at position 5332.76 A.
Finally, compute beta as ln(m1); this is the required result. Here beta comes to 4.15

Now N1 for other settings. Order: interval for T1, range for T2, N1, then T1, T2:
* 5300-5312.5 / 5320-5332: 3.3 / 3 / 0.3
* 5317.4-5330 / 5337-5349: 5.7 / 5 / 0.7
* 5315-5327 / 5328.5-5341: 4.4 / 4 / 0.4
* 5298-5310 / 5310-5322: 5.8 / 5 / 0.8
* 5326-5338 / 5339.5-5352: 9.6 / 9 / 0.6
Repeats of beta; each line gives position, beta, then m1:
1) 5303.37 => 4.26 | 70.6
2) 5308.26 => 4.29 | 72.93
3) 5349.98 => 4.16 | 64.12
